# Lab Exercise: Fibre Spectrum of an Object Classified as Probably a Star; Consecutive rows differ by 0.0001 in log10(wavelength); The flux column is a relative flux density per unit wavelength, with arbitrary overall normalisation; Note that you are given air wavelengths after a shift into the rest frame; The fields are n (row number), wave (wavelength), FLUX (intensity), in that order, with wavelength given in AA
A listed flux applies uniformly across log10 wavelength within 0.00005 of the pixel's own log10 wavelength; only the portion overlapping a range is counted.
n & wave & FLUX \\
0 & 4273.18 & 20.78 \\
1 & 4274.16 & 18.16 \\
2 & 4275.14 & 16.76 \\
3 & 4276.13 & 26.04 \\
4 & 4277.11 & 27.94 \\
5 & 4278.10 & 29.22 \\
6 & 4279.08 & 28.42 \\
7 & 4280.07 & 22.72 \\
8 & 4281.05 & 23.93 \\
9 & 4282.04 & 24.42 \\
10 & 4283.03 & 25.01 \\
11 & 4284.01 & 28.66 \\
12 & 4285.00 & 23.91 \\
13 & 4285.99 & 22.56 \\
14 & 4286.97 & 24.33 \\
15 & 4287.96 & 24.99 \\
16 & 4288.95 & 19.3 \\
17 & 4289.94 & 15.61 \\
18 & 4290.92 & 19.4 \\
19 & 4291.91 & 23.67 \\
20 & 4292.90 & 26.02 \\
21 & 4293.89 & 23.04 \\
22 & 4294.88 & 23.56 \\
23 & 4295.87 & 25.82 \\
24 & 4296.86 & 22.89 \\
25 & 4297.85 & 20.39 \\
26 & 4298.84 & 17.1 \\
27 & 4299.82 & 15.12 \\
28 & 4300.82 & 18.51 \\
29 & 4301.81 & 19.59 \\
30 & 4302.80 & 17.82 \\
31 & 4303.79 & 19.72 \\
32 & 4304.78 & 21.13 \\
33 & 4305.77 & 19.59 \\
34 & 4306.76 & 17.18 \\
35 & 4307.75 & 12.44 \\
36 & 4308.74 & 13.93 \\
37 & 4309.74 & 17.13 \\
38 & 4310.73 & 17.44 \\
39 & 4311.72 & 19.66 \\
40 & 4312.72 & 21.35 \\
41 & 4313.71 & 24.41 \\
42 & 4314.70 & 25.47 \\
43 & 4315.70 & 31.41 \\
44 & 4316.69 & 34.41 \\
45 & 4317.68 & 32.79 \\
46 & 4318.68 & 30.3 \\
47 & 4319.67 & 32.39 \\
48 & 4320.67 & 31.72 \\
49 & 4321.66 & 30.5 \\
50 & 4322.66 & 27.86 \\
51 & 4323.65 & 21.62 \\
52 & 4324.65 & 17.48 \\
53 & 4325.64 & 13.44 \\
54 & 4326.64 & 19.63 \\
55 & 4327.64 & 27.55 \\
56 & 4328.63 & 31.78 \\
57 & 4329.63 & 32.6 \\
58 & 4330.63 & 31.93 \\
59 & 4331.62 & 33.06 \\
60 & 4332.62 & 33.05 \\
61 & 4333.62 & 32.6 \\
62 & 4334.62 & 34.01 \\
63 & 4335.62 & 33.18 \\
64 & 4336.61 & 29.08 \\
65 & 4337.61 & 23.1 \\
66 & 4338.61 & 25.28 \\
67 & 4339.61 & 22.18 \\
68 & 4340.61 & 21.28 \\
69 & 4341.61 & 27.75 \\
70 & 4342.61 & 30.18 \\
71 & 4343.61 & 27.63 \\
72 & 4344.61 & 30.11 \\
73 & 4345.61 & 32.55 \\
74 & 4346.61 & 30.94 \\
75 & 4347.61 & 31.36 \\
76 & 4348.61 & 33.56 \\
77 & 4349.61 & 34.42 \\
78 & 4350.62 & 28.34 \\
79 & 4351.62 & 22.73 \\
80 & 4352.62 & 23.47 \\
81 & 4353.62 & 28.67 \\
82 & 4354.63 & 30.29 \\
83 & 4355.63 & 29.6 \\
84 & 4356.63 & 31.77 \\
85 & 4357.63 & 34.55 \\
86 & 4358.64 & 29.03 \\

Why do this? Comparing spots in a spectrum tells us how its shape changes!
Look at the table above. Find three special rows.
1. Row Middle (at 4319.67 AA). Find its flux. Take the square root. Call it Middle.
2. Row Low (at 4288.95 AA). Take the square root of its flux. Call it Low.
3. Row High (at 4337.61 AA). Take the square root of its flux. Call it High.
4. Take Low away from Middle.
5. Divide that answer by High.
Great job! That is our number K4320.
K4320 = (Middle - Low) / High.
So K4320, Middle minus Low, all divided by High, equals 0.27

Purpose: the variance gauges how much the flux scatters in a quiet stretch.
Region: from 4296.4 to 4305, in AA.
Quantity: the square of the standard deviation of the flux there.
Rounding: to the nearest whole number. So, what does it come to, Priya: 5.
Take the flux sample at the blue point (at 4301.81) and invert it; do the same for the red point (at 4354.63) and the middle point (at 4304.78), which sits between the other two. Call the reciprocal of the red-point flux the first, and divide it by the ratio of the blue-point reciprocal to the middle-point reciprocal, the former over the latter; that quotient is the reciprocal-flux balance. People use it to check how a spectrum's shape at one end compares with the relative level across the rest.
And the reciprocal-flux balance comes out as 0.031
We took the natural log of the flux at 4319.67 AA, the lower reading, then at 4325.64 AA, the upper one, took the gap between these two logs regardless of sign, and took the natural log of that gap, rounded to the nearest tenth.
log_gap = -0.1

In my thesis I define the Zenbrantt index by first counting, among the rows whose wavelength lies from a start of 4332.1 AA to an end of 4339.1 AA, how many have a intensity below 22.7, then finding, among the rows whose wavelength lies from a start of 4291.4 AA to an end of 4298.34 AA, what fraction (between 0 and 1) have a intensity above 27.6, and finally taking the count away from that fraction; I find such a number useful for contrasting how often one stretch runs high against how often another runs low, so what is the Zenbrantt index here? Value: 0.0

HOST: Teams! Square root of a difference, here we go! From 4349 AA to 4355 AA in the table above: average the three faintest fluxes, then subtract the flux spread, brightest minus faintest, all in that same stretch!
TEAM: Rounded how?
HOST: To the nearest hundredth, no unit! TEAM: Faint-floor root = 3.63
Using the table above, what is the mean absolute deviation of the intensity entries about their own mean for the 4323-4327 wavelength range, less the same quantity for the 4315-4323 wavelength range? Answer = 1.2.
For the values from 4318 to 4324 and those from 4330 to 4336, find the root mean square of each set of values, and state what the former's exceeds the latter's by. -3.7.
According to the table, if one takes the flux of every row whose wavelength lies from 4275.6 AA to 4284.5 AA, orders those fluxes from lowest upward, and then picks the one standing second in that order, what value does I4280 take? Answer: 23.93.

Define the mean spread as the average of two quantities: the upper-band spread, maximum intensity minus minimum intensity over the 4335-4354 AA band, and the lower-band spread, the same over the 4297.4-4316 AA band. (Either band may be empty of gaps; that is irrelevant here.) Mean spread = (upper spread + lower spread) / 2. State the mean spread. 16.1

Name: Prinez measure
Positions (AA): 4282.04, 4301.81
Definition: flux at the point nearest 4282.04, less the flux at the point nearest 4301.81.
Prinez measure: 5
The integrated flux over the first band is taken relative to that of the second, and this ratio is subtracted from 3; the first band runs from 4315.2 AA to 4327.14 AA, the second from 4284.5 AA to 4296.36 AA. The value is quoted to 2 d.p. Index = 1.80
